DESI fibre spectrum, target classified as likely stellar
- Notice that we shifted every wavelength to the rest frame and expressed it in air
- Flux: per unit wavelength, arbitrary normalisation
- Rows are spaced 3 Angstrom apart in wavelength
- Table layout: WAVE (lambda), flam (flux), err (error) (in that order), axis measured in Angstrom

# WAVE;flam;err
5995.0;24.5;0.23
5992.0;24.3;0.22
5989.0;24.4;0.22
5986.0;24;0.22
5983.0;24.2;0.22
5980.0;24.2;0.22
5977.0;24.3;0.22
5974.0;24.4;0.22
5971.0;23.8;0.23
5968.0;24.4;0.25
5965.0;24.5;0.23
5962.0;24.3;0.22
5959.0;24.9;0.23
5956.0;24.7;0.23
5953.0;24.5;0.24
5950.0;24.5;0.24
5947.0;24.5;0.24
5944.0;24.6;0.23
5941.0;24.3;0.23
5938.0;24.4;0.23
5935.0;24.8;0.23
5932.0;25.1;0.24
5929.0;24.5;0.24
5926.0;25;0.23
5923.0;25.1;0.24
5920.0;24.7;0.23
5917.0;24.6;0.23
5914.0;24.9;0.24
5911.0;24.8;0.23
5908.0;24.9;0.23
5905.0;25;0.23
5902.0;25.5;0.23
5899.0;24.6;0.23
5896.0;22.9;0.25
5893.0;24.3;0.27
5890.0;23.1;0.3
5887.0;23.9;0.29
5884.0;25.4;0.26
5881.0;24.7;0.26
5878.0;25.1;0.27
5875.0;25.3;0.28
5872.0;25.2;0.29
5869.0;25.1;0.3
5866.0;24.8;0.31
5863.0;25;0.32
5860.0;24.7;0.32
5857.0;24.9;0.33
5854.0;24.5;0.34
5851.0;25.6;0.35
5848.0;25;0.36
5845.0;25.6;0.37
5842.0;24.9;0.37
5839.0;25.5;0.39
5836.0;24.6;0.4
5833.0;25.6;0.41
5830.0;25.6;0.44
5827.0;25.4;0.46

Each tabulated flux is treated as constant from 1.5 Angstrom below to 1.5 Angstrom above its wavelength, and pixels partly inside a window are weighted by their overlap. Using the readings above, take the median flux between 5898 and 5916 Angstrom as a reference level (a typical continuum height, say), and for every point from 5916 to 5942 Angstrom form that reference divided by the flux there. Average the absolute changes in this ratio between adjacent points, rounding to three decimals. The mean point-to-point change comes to 0.013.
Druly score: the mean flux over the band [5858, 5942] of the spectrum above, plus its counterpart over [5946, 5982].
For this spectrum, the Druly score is 49.12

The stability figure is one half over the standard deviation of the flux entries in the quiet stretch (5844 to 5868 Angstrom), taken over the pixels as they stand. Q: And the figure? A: 1.3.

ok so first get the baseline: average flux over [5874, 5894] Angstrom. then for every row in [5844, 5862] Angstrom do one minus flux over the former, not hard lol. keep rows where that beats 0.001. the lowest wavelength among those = 5854.0 Angstrom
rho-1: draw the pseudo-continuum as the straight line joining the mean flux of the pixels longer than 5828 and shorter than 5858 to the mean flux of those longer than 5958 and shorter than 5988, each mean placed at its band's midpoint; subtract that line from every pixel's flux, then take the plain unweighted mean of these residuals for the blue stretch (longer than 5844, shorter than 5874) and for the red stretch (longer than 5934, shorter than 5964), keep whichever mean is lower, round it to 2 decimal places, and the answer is -0.04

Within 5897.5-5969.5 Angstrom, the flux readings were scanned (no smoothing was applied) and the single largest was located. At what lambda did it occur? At 5902.0 Angstrom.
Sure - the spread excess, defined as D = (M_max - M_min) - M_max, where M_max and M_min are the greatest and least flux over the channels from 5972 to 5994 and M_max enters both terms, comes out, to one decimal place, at -24.0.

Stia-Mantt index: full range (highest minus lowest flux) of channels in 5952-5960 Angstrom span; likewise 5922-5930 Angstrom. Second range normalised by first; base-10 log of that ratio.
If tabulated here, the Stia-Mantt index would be 0.2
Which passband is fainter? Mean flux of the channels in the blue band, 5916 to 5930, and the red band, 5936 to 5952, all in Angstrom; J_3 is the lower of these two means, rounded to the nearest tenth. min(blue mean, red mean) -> 24.5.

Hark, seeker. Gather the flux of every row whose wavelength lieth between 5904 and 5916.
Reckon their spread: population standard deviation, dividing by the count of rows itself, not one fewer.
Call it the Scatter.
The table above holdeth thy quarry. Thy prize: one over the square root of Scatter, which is 3.8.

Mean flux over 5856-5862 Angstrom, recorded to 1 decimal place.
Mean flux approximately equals 24.8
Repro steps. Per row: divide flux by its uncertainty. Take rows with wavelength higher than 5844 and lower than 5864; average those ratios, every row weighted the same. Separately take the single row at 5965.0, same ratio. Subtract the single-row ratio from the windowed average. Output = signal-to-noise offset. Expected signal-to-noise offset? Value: -33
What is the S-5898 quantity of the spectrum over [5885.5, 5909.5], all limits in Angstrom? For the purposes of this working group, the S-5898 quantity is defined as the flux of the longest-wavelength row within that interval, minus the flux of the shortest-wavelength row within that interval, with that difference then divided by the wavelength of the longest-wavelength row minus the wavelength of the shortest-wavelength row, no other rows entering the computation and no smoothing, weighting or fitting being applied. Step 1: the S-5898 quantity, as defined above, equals 0.05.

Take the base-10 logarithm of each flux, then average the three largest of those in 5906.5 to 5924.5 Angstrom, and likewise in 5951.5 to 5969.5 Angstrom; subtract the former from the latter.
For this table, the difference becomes -0.0047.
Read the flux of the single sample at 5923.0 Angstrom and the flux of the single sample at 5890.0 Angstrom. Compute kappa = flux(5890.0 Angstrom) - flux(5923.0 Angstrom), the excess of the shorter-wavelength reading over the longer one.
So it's -2.0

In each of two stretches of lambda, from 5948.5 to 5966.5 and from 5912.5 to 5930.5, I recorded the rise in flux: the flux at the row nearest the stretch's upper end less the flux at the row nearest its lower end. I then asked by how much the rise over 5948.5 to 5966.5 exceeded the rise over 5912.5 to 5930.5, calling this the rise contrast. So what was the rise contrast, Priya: 0.40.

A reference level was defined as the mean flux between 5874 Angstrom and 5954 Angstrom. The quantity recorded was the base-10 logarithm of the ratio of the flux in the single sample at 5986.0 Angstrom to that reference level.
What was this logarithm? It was -0.011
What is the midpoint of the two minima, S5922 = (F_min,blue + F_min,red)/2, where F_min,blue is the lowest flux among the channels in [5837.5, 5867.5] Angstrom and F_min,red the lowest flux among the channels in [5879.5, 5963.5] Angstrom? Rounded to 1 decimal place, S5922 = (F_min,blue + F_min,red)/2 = 23.7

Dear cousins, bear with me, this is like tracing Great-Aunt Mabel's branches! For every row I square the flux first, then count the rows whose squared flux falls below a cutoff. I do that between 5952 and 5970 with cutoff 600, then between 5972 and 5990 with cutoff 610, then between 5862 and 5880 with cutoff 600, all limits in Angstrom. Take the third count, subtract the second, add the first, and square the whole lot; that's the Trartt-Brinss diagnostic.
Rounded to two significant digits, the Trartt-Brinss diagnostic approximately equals 16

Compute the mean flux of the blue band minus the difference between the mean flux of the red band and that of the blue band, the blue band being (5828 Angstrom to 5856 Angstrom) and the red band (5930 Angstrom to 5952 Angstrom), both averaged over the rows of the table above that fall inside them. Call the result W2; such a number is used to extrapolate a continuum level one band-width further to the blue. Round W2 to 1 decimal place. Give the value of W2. 25.8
